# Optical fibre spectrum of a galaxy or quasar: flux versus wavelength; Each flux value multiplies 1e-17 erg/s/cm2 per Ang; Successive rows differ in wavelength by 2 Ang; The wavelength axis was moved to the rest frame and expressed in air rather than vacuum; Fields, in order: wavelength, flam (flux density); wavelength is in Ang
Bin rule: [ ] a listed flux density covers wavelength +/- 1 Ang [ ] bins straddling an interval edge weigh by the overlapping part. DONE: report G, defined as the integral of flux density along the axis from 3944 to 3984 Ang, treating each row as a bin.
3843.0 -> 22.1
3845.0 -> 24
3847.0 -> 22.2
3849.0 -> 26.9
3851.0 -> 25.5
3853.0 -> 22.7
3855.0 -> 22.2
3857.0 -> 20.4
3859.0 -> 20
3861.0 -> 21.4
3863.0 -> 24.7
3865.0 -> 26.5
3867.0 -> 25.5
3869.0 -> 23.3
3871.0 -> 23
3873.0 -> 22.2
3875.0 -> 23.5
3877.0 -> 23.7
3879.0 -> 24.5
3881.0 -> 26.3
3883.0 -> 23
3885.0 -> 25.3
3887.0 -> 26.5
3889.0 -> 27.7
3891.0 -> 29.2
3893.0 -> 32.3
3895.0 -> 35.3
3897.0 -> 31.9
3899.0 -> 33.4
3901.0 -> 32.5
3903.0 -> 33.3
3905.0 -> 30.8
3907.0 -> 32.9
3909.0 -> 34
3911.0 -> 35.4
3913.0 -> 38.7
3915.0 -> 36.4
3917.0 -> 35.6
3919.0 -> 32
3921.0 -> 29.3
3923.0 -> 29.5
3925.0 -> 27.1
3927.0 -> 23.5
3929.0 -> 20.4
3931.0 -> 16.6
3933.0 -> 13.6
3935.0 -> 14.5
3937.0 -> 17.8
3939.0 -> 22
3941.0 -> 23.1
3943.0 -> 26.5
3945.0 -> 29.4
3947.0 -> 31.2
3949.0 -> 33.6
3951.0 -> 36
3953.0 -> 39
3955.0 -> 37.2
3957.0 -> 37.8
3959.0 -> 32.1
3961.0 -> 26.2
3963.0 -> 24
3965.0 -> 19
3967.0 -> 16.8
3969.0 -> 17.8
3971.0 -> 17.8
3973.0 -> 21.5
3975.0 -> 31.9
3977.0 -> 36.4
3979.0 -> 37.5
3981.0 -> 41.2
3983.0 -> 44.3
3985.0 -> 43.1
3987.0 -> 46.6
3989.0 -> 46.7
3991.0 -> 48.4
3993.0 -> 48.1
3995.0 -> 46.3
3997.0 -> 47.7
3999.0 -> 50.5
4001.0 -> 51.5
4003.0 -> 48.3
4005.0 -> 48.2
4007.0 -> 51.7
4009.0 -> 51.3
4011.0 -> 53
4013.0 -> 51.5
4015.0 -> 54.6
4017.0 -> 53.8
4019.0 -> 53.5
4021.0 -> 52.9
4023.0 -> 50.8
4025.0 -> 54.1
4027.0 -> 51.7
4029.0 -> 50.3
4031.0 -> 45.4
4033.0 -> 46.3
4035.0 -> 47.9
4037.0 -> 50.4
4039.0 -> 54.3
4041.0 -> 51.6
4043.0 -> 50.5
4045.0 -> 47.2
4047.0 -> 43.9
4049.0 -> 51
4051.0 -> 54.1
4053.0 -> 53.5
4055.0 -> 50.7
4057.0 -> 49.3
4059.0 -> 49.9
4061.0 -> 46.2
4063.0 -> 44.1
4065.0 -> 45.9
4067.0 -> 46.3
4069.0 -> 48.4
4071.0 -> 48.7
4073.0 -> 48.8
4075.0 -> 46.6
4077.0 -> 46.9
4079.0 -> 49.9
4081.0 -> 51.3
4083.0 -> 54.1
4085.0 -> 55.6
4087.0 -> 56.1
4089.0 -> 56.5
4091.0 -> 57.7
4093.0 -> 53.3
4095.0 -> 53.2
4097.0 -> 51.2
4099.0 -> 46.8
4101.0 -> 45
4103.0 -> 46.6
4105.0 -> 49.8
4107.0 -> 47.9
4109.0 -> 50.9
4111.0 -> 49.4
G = 1221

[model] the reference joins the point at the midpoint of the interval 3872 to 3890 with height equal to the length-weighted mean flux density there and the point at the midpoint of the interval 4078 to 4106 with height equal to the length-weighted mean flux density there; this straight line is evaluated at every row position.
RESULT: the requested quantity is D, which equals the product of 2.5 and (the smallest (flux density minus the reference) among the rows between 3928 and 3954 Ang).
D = -45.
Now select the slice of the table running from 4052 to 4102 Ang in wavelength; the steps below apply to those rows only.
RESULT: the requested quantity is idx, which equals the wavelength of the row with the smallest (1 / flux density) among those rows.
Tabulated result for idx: 4091.0 Ang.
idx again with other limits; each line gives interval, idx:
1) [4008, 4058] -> 4015.0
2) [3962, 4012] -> 4011.0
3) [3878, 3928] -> 3913.0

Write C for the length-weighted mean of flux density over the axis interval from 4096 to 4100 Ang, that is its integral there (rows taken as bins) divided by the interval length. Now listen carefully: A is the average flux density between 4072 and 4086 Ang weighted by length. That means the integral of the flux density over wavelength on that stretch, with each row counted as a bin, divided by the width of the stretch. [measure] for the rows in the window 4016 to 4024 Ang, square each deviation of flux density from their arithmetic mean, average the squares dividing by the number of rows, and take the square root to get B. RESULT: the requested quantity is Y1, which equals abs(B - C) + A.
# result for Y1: 98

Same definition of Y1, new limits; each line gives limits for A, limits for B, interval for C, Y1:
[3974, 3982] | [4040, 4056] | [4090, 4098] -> 87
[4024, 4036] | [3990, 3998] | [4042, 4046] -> 97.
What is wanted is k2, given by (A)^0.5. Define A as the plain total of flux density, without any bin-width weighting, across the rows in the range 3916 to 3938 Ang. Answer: 16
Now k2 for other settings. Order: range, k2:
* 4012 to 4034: 24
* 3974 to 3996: 22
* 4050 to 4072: 23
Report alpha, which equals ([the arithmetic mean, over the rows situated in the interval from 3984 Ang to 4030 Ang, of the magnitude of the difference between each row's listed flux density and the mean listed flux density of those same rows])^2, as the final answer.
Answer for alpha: 6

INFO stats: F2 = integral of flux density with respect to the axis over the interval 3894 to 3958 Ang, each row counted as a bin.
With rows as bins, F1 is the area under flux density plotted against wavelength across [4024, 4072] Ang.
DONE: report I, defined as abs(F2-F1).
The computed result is 463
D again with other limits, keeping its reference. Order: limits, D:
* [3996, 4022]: 19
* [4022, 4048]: -6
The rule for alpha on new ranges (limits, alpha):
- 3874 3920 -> 16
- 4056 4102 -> 11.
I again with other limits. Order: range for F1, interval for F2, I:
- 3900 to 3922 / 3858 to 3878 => 274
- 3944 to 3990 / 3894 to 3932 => 317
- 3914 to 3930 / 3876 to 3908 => 470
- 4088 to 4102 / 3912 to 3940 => 13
